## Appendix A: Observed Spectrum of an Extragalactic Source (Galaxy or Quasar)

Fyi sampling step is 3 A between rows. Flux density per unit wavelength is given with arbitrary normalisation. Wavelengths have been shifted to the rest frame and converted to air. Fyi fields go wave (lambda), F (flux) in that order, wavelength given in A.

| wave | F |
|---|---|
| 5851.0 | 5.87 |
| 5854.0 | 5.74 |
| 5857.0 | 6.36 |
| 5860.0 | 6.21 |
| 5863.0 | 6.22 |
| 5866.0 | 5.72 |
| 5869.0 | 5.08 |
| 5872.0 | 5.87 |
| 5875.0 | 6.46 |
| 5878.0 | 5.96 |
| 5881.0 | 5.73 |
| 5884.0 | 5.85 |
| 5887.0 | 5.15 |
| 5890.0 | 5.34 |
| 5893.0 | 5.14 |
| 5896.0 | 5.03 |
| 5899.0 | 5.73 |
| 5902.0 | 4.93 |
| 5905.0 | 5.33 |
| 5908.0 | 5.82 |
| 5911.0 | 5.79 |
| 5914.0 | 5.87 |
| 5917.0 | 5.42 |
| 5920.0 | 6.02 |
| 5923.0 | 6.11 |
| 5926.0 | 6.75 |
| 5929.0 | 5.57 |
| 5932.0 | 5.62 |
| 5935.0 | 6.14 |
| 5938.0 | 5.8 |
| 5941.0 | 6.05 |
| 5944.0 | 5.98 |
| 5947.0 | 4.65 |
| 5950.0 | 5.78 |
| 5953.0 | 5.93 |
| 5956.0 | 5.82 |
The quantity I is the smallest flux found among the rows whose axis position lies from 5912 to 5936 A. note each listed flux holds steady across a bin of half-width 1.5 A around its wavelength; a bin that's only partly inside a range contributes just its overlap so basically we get 5.42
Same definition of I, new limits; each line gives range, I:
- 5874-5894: 5.14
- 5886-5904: 4.93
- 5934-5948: 4.65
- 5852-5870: 5.08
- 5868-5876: 5.08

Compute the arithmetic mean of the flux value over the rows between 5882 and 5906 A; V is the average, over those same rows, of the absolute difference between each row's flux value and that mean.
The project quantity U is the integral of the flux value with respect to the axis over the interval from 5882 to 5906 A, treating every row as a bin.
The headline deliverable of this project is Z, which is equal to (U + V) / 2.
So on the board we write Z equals 64.0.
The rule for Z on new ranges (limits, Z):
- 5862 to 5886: 70.2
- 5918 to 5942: 72.1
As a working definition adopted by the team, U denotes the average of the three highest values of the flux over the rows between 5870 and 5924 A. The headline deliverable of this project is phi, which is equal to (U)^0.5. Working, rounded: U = 6.20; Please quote 2.49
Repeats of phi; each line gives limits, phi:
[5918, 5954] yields 2.52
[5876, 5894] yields 2.42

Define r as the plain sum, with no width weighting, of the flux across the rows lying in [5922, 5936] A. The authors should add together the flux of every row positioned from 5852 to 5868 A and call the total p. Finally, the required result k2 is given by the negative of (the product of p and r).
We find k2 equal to -913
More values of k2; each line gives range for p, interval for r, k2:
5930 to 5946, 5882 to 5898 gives -784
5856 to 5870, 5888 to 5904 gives -774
